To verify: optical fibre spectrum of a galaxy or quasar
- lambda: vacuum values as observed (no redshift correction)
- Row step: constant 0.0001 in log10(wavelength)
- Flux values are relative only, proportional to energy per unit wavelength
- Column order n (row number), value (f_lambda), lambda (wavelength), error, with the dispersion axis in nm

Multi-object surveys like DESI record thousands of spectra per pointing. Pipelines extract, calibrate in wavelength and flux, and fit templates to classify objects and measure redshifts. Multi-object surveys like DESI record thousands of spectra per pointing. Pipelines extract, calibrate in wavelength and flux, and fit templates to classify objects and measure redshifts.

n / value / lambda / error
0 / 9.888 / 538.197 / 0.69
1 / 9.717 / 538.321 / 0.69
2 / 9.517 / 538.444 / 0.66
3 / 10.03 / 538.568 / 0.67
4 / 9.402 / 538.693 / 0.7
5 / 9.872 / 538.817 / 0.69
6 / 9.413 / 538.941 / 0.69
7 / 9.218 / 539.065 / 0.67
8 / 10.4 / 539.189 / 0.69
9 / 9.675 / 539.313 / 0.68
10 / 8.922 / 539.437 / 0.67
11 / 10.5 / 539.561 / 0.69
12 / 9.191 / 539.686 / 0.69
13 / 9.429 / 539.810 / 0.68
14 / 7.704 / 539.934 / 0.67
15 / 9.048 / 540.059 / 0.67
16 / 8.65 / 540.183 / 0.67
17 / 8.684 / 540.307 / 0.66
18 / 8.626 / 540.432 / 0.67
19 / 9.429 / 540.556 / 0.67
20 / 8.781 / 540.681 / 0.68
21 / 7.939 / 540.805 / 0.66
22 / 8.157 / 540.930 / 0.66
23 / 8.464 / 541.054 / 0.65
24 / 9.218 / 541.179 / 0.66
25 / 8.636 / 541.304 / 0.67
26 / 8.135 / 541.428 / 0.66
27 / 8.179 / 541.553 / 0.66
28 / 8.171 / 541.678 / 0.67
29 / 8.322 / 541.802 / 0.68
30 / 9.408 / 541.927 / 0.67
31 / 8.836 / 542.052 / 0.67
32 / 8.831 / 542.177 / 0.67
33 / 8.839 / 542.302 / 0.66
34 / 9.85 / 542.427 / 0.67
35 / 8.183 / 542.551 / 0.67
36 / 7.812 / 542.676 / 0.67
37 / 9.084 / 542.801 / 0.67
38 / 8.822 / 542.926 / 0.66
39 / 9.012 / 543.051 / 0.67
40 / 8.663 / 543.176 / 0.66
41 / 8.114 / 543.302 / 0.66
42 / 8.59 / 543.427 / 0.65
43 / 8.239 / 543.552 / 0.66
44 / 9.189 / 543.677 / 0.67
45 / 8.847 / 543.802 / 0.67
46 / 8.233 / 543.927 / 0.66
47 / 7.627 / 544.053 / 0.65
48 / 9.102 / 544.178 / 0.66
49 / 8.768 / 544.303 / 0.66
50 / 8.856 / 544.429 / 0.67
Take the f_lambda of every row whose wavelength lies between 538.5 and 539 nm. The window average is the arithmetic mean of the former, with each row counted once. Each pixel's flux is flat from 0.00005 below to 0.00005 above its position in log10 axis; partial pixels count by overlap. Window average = 9.7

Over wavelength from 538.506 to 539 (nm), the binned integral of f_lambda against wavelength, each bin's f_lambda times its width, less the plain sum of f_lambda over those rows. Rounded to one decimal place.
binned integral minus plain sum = -33.9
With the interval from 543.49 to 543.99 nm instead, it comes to -30.2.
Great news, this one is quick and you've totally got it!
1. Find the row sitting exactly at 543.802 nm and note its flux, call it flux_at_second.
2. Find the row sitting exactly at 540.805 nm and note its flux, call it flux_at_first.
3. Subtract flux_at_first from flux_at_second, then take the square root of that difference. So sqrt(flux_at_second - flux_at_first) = 1.0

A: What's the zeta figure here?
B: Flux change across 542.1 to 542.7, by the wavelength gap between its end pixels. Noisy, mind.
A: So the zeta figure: -2.0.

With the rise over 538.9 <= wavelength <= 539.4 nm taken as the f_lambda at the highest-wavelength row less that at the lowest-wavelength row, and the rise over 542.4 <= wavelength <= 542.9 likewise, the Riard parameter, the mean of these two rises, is -0.3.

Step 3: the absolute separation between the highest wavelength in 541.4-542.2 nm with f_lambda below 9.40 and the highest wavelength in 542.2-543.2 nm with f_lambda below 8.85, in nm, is 1.00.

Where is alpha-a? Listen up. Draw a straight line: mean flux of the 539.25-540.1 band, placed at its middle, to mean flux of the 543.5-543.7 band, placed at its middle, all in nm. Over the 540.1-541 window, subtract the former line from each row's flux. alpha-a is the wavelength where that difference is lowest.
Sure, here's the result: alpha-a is 540.805 nm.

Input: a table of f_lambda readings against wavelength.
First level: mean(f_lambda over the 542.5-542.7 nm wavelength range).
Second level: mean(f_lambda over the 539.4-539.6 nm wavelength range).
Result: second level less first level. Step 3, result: 1.7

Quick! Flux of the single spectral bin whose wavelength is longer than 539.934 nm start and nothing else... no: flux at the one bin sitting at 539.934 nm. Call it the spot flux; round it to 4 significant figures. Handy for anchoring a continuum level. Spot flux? 7.704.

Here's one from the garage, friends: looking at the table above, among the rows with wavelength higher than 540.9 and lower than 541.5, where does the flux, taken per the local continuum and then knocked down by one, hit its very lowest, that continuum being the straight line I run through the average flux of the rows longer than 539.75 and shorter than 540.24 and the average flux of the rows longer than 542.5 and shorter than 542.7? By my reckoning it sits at 540.930 nm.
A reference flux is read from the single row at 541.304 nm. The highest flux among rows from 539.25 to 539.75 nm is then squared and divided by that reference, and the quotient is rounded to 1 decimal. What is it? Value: 12.8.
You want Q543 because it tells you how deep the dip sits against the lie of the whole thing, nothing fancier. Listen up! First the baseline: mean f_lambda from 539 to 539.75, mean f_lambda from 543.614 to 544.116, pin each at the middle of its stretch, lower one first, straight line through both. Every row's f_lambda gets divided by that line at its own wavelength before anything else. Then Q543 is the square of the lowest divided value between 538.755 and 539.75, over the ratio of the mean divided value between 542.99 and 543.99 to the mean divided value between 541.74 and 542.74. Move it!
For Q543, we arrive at 0.84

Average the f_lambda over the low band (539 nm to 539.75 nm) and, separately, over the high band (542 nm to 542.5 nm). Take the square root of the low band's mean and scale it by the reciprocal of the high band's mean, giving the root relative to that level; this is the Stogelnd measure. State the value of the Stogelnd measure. 0.342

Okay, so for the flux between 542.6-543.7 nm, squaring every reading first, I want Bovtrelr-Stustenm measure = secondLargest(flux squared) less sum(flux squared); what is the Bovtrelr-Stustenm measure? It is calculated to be -587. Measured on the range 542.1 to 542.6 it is -242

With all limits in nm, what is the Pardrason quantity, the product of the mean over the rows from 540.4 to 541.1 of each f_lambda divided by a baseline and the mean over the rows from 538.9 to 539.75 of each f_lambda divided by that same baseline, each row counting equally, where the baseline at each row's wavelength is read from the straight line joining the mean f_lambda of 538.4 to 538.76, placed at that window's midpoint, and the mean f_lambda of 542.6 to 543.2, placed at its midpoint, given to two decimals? 0.95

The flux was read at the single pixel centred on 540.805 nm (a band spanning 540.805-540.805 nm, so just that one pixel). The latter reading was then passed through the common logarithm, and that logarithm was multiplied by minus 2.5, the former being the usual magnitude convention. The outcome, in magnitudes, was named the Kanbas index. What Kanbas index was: -2.25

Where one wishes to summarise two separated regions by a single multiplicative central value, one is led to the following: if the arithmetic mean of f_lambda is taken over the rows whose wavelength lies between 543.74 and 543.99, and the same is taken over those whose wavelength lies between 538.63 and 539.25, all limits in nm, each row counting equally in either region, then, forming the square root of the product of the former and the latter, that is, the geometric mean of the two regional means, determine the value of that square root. 9.08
